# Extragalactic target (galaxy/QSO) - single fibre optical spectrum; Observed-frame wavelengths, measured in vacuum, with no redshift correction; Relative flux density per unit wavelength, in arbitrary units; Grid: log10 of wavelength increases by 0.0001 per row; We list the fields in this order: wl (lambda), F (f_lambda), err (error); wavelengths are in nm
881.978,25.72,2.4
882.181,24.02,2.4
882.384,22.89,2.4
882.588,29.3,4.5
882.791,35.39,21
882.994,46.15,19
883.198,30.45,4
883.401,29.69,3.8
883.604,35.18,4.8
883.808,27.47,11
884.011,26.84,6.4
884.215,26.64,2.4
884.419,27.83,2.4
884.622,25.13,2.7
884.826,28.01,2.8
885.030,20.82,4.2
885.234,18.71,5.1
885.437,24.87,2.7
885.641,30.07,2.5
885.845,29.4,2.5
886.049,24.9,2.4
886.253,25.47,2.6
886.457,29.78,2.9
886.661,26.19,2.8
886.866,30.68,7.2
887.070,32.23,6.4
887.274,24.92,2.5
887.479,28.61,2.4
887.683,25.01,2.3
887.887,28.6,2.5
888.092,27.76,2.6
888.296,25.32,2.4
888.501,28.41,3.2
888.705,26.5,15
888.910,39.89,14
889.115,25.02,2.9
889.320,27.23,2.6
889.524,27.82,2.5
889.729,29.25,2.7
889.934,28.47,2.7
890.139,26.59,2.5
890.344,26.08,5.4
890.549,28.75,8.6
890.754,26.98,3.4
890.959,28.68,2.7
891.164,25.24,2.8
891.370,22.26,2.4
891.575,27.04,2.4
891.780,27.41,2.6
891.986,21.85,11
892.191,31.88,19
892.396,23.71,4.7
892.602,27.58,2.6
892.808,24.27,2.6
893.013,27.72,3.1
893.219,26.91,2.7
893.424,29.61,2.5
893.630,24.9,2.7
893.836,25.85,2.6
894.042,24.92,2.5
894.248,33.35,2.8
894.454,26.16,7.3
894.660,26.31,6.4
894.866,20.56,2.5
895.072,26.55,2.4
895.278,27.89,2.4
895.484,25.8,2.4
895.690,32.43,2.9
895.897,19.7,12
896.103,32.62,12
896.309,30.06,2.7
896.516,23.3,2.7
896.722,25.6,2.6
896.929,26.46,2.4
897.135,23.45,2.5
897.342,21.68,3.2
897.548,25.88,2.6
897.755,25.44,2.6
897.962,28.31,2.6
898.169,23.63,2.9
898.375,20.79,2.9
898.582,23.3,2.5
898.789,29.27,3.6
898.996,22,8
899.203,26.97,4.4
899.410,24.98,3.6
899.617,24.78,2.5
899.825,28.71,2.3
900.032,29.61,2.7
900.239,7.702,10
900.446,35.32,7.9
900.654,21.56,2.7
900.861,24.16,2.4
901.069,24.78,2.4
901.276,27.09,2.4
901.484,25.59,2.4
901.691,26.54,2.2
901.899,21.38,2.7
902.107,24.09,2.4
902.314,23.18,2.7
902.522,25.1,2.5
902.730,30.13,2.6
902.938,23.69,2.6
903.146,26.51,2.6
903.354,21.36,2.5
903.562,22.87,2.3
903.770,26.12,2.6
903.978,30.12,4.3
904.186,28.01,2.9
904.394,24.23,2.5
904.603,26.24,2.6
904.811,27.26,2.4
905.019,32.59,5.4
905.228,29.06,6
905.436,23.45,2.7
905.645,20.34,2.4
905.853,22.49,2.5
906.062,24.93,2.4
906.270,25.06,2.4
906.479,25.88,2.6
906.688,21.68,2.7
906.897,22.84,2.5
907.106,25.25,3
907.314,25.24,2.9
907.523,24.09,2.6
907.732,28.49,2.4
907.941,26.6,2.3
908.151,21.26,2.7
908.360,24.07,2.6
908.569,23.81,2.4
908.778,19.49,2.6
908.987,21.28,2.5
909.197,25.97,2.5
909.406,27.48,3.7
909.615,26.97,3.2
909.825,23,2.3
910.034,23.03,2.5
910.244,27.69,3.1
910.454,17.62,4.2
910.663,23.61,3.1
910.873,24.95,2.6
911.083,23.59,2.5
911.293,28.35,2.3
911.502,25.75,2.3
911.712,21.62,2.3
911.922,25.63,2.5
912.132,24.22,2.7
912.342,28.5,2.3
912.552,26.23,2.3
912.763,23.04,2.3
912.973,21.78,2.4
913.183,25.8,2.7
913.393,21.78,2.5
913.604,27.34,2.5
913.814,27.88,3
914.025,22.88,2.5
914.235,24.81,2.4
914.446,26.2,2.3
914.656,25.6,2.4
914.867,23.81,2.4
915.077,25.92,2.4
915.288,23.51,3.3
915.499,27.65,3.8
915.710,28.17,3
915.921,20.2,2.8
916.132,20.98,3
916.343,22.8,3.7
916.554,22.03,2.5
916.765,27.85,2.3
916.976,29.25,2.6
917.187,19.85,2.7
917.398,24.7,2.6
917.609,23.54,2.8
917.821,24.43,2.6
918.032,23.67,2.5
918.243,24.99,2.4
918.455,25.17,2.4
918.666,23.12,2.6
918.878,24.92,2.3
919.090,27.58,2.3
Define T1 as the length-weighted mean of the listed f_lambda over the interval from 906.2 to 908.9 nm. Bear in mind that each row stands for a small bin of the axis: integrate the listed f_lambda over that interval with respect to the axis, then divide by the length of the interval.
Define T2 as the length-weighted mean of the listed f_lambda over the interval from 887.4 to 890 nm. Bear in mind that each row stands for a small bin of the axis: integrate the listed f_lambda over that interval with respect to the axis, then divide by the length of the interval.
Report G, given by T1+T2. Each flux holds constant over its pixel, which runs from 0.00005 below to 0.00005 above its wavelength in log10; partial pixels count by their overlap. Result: 52.4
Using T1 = 24.1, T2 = 28.3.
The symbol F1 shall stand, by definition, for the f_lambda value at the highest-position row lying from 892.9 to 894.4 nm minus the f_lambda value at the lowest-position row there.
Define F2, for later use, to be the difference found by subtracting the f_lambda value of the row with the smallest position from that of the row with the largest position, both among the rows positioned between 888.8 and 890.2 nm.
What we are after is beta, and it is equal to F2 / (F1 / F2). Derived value 31.4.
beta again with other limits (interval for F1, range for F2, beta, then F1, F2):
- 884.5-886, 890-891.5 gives 4.4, 4.3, -4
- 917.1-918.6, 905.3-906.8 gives 0.6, 5.3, -2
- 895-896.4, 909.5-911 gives 1.2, 3.5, -2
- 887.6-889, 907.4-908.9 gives 1.4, 14.9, -5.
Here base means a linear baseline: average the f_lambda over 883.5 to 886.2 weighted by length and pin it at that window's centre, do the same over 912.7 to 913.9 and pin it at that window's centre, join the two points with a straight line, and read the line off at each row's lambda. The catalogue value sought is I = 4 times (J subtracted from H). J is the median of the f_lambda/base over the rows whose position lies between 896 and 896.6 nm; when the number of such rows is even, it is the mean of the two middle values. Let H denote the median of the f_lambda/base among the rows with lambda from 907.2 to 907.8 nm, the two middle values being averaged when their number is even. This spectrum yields -0.63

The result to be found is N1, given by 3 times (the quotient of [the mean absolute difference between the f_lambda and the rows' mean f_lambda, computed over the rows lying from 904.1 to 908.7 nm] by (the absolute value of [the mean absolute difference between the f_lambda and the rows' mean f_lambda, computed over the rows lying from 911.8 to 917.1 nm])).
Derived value 2.9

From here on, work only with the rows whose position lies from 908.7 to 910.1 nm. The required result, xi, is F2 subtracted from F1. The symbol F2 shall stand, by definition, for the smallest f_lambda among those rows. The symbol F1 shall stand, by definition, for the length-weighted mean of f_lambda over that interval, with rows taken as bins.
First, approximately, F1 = 24.0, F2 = 19.49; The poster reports 4.5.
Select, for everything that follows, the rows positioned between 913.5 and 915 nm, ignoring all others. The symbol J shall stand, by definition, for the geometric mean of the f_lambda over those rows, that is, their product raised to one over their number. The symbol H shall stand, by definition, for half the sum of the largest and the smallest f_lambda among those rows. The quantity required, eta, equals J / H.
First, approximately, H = 25.4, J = 25.4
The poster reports 1.00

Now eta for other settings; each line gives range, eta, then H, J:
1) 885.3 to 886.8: 0.99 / 27.5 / 27.2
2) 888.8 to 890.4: 0.88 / 32.5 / 28.5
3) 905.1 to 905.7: 0.97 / 24.7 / 24.0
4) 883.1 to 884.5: 0.94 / 30.9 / 29.0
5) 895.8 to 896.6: 0.99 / 26.2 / 25.9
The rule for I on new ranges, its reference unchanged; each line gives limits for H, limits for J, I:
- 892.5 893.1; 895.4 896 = 0.24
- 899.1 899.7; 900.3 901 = 0.11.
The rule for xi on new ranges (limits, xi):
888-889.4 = 3.6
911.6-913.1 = 2.8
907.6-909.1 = 4.1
